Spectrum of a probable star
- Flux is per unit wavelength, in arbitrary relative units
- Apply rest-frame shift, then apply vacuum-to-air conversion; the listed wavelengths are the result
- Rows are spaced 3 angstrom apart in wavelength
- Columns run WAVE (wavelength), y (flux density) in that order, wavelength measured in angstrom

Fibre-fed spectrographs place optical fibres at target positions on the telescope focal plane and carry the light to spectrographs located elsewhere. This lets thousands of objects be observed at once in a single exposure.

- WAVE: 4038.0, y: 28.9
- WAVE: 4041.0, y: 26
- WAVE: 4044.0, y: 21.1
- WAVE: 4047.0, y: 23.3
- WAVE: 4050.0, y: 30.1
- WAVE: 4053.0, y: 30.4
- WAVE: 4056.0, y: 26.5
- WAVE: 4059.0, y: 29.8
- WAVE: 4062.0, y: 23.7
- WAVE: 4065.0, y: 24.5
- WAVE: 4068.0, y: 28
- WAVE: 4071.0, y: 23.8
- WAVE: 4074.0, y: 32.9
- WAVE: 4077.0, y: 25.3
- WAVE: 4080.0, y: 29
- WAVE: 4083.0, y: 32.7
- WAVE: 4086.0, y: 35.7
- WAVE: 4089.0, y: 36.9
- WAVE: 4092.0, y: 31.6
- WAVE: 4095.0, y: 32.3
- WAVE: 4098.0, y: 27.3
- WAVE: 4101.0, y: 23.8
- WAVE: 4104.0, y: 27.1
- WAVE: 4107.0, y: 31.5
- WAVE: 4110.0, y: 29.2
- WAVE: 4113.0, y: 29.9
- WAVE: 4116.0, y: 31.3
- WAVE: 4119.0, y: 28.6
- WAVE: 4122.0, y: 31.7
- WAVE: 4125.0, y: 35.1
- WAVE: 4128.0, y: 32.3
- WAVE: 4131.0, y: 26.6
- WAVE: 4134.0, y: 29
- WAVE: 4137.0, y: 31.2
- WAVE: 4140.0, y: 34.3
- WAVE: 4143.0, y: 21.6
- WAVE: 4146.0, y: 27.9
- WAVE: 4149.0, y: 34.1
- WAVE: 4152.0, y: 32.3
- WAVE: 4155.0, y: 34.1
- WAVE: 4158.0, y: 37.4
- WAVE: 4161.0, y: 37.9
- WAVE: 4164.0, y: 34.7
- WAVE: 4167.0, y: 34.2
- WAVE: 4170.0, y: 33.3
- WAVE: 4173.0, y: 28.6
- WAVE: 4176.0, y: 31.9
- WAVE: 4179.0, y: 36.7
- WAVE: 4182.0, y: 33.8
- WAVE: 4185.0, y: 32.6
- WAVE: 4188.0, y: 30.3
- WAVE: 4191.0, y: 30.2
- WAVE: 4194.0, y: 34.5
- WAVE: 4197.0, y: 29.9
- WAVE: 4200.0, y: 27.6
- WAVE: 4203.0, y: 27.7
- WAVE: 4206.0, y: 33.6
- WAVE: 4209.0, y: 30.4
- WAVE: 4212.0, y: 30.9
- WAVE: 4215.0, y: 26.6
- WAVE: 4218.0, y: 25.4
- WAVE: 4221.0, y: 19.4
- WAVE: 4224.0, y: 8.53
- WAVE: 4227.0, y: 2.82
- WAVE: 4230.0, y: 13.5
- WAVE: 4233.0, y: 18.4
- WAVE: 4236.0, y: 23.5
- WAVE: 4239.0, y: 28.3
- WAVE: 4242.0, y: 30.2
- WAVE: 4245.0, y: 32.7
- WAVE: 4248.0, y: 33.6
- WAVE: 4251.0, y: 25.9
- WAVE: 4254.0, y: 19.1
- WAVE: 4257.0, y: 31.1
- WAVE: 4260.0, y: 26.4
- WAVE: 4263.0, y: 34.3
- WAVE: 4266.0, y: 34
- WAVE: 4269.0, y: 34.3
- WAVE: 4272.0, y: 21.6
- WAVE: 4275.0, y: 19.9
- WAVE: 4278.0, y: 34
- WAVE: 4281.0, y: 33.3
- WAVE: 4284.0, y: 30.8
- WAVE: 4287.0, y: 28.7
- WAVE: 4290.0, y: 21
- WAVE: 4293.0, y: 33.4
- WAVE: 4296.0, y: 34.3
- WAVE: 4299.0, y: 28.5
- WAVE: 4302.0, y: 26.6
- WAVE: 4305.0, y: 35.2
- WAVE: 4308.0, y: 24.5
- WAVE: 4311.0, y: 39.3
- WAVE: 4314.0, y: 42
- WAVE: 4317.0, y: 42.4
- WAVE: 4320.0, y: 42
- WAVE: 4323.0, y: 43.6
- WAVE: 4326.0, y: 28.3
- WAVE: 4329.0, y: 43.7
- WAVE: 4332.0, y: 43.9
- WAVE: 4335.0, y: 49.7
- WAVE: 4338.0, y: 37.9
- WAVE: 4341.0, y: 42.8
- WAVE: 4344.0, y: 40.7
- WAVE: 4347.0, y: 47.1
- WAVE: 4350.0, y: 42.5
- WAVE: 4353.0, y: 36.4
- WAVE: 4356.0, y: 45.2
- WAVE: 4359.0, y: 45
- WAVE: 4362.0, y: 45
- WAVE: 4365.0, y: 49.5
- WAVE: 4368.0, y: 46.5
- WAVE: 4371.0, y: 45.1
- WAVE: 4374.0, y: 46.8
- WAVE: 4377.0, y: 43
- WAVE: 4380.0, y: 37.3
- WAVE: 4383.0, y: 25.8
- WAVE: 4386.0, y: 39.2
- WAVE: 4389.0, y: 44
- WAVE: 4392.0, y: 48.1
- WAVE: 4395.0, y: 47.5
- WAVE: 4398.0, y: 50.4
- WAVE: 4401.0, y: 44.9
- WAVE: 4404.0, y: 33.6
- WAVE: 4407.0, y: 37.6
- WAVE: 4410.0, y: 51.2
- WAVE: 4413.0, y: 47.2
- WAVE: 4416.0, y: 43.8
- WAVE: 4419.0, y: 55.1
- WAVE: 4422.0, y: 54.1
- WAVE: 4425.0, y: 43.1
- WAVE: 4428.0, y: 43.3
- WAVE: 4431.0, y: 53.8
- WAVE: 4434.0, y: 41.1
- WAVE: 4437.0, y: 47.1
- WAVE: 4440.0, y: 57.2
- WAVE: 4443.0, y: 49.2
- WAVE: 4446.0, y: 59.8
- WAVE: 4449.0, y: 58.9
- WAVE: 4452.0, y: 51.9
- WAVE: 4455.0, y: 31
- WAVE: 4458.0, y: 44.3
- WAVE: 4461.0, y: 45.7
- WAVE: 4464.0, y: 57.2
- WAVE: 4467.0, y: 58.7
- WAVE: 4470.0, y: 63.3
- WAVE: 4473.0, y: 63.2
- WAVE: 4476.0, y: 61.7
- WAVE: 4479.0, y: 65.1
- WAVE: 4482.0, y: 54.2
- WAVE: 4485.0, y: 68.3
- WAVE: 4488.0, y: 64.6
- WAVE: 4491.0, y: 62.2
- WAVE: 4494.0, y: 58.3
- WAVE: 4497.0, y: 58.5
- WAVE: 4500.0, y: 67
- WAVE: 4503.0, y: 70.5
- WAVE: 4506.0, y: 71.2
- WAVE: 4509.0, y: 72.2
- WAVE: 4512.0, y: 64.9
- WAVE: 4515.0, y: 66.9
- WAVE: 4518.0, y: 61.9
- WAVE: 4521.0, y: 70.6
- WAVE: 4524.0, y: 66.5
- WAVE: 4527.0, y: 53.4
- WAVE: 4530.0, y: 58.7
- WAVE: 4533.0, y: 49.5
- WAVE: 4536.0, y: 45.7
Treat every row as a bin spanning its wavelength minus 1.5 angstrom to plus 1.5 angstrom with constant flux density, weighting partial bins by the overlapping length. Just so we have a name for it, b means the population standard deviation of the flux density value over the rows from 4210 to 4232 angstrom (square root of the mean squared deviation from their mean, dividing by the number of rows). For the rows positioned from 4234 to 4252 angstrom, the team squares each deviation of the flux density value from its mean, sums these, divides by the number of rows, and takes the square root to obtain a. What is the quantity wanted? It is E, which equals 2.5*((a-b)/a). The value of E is -4.2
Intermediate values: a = 3.6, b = 9.5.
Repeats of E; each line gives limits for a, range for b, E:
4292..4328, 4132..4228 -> -0.3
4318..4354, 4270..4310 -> 0.0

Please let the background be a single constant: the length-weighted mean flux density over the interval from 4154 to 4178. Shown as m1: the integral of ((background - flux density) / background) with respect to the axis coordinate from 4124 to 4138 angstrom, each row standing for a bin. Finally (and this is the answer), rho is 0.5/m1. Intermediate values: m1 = 1.4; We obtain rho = 0.4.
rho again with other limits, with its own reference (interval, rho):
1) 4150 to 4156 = 3.3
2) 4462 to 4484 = 0.0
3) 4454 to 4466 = -0.1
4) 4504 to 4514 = 0.0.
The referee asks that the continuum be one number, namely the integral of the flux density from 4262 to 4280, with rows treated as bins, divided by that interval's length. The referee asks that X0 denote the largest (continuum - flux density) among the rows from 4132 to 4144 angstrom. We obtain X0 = 8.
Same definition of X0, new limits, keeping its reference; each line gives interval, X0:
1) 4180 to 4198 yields 0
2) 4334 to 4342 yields -8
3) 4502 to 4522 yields -32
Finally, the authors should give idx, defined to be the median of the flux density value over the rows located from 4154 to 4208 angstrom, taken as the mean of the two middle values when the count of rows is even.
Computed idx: 33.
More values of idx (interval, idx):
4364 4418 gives 45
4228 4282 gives 29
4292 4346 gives 40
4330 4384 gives 44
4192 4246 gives 28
